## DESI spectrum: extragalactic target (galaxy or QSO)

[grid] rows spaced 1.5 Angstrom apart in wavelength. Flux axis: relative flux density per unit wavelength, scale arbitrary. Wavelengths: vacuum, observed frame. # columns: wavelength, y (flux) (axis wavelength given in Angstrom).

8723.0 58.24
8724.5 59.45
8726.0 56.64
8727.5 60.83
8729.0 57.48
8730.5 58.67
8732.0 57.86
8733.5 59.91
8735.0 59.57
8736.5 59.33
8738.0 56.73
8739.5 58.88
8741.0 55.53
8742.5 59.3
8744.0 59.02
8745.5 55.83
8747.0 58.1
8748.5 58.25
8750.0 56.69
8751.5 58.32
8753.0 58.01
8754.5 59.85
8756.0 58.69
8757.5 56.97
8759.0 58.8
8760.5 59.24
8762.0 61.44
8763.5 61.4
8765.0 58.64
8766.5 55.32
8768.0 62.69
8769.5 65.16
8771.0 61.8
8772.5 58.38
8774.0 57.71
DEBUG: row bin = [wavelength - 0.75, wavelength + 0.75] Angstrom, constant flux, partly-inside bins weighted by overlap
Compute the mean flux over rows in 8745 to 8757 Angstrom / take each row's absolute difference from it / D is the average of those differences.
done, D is 0.9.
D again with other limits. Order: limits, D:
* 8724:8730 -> 1.5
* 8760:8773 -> 2.3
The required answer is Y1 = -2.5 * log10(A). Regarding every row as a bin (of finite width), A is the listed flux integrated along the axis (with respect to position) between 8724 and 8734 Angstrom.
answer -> -6.92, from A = 586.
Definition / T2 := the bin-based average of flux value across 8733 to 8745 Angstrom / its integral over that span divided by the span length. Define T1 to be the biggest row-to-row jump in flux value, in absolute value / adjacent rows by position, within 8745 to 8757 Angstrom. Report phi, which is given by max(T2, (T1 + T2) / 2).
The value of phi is 58.4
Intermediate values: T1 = 2.3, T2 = 58.4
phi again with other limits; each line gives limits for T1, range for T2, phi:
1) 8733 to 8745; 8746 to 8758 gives 58.1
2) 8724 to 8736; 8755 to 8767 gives 58.9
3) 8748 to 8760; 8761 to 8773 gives 60.6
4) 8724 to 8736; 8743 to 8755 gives 58.0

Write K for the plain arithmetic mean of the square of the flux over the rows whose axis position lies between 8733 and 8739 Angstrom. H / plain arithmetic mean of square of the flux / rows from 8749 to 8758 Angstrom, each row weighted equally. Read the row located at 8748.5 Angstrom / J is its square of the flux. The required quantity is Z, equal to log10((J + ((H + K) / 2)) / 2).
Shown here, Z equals 3.53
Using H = 3375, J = 3393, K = 3469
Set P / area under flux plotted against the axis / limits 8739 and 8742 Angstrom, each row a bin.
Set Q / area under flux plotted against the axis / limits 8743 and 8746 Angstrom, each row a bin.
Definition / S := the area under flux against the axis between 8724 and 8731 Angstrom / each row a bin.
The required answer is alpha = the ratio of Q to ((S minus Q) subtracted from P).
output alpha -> -2.7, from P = 172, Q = 173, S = 410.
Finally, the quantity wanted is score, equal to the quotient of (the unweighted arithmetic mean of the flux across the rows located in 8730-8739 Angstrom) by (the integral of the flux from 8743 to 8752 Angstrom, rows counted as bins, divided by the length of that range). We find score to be 1.02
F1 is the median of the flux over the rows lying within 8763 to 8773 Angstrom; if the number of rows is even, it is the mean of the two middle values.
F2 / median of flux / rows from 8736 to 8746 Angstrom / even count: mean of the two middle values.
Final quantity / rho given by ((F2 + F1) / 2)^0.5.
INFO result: 7.75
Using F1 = 61.40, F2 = 58.9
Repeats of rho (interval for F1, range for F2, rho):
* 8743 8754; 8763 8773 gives 7.73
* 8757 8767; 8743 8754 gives 7.65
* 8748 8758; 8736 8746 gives 7.65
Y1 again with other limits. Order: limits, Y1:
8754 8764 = -6.93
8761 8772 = -7.06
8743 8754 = -7.01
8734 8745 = -7.02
